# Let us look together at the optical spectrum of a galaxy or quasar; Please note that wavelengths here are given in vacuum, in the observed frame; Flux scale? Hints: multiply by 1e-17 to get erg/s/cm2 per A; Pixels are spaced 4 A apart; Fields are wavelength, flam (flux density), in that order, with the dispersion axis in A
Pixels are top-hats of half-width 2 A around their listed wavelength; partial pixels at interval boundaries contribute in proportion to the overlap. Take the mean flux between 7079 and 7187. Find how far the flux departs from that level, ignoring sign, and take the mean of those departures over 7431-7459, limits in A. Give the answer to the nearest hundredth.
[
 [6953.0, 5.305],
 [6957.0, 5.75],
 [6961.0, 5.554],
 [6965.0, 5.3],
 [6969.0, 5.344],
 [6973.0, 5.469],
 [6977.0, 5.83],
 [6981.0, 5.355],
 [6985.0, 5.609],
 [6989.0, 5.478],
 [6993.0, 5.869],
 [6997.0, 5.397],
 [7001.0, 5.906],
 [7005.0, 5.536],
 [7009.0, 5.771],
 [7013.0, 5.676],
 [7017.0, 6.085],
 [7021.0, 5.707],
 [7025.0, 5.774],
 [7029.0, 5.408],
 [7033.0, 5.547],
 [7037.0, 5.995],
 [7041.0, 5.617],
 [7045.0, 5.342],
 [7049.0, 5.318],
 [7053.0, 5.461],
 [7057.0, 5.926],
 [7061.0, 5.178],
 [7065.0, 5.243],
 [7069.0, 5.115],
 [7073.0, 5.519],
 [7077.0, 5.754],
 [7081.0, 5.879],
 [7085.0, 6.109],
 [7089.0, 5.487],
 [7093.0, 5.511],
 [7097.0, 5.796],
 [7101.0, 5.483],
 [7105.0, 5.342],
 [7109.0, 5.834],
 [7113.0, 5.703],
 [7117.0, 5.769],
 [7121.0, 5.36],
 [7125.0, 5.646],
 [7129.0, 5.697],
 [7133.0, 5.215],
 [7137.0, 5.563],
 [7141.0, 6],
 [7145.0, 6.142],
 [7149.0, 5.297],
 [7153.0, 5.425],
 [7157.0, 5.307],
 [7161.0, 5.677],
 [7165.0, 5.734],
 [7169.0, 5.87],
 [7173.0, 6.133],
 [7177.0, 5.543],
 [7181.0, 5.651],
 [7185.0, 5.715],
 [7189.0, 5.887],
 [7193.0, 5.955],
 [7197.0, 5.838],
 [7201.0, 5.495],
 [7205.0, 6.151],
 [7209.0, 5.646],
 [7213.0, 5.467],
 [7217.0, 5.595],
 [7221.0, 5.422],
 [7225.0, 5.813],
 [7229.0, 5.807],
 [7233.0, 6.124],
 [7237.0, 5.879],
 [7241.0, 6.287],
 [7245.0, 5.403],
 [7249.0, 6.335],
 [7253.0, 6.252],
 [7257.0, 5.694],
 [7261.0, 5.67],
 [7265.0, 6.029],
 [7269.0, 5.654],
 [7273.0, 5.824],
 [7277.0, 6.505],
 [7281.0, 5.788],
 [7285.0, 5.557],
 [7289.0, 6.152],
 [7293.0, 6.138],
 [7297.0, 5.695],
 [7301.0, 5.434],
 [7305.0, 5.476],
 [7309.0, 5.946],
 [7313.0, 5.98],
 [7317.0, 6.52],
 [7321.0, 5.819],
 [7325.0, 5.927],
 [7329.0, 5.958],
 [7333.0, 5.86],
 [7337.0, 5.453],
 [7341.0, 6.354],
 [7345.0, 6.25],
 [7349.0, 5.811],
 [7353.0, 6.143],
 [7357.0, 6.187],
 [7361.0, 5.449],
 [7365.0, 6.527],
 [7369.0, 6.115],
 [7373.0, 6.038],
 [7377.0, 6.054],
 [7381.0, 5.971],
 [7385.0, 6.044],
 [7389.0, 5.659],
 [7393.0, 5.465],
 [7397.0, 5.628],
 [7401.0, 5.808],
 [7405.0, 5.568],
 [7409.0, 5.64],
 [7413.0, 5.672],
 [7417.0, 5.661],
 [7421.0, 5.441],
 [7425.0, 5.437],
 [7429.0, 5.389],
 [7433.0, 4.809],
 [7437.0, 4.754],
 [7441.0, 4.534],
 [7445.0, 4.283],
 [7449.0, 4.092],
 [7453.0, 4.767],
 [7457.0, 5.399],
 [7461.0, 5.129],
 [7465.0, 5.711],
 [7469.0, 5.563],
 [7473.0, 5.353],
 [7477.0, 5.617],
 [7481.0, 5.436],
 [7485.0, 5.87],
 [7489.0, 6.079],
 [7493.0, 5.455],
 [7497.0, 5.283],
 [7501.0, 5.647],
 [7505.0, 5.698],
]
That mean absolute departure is 1.00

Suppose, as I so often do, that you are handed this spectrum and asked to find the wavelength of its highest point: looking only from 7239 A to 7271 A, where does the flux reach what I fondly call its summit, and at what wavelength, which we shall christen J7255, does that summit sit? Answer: 7249.0 A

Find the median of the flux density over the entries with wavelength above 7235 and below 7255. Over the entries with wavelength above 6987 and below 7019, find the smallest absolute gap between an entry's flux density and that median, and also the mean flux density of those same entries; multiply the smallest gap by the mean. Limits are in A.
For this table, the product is 1.0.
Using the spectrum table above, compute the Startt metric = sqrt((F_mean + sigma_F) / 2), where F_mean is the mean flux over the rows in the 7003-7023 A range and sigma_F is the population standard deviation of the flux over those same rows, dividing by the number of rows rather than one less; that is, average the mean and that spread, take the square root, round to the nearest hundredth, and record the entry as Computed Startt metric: 1.72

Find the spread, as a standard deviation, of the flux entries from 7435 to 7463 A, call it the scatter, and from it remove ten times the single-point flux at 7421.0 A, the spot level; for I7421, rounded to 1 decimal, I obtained -54.0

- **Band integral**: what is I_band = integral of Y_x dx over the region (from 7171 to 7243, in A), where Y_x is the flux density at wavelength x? 418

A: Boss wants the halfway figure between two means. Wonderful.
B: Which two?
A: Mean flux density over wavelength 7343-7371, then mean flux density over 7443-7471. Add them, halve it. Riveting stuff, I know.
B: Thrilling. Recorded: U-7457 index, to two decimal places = 5.53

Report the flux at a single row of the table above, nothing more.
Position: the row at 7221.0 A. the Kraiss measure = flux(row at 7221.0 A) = 5.422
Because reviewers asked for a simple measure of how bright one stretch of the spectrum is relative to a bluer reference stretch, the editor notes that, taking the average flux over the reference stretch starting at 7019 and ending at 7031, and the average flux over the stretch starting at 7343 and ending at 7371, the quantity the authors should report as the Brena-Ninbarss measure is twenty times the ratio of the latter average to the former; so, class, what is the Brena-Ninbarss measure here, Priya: 21.6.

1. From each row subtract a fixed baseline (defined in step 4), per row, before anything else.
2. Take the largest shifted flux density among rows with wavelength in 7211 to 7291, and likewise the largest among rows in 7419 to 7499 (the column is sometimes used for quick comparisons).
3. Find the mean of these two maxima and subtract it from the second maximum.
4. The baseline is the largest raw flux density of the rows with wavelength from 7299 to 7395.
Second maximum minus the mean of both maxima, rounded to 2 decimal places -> -0.21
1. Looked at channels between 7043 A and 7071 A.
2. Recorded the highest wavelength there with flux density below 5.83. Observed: 7069.0 A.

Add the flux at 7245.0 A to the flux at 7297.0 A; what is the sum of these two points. 11.1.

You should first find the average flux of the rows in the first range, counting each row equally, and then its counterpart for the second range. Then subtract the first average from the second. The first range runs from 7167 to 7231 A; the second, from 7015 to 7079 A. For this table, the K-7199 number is -0.2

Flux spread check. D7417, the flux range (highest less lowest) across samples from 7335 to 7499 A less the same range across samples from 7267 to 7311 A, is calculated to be 1.4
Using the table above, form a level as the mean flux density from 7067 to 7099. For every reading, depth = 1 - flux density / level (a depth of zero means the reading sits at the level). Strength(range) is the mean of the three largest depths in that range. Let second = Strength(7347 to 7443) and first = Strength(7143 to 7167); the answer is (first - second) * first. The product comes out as -0.006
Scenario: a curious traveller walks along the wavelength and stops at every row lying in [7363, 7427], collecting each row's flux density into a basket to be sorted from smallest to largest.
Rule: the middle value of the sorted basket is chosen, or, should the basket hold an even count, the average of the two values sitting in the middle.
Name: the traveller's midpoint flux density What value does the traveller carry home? 5.67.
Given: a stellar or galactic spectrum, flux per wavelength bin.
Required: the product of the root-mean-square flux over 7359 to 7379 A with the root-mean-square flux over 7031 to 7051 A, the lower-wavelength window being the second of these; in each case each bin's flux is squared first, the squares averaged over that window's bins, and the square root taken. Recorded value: 34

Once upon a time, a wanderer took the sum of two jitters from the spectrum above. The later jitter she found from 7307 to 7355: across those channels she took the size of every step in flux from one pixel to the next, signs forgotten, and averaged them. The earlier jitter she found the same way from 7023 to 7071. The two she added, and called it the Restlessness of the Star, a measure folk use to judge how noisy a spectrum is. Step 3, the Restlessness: 0.62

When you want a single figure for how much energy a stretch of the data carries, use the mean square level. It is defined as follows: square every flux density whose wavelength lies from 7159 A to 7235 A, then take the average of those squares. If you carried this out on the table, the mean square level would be 33.3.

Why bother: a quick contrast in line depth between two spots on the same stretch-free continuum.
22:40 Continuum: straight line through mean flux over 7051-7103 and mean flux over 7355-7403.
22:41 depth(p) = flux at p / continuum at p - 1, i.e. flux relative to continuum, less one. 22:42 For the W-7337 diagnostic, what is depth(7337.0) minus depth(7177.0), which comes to -0.045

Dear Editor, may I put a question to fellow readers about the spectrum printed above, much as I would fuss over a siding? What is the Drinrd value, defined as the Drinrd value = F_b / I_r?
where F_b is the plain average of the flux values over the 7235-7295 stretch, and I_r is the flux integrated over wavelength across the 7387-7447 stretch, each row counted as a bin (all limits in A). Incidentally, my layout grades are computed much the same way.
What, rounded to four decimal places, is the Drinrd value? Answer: 0.0186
